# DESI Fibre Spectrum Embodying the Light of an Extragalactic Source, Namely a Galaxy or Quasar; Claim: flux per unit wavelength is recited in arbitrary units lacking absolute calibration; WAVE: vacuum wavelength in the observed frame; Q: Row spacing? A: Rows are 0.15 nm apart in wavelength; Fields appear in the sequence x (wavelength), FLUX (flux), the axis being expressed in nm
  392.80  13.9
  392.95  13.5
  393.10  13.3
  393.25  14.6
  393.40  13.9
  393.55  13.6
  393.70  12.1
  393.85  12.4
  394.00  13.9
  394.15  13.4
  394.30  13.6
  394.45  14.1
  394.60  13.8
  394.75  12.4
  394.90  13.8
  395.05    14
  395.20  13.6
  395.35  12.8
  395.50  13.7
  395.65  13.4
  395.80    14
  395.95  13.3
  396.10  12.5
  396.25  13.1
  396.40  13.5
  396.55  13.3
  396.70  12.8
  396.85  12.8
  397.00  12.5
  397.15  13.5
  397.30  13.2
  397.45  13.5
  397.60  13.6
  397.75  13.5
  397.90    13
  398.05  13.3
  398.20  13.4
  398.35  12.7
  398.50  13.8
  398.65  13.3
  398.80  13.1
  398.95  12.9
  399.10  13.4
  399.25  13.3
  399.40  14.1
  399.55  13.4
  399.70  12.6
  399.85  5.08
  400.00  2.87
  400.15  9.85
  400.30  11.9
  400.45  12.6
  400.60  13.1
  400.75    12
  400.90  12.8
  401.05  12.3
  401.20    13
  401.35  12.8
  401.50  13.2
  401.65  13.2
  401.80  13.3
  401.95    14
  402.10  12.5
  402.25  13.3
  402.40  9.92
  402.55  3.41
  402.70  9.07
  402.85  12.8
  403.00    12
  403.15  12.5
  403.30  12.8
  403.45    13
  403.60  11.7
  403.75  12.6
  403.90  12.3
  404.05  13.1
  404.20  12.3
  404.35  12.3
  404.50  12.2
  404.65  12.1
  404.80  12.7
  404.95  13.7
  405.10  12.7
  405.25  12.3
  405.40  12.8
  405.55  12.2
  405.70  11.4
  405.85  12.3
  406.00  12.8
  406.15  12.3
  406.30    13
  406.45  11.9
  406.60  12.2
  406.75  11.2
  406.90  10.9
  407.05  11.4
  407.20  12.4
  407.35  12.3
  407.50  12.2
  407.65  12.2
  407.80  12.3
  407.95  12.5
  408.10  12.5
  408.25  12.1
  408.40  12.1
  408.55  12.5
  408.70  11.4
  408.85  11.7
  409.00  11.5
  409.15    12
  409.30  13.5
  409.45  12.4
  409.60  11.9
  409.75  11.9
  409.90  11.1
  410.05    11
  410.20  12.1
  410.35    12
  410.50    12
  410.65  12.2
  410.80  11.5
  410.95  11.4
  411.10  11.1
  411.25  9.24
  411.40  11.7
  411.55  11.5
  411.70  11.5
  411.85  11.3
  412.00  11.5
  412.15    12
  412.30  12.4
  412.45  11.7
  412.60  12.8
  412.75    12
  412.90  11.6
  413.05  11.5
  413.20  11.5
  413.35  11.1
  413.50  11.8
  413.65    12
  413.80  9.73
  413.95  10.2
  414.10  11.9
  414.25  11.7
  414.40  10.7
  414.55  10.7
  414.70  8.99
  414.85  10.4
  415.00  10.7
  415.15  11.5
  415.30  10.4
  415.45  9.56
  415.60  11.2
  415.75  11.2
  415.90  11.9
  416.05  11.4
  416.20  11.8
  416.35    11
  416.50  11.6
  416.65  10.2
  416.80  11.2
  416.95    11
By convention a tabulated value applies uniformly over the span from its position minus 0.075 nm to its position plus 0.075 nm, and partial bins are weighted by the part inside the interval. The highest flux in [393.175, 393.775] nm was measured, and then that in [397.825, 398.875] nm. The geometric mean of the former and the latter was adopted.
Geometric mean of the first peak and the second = 14.2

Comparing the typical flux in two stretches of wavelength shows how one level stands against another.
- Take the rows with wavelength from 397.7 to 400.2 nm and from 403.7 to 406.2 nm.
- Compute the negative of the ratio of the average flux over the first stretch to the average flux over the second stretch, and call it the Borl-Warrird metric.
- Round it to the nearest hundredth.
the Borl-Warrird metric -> -0.96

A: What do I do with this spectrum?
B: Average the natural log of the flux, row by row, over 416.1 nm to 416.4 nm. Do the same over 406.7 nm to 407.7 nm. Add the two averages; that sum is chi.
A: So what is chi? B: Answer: 4.90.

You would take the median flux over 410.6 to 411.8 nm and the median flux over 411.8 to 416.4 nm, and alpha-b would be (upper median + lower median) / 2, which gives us 11.5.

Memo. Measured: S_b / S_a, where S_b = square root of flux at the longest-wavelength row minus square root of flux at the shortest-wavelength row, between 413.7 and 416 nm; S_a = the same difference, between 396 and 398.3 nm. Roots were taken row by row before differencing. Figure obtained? 2.6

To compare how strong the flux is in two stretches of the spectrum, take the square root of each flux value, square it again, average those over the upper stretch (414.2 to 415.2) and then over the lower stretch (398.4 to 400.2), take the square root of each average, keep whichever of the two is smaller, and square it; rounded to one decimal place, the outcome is 10.7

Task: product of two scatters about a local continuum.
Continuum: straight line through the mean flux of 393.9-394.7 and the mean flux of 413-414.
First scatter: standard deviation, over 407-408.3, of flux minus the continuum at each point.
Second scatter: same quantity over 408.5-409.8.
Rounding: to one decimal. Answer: 0.2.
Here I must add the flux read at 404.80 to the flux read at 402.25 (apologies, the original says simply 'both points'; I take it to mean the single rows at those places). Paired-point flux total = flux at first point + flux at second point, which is 26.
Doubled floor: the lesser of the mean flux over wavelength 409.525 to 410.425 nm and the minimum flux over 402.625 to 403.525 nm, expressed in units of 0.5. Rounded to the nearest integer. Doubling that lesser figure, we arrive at 18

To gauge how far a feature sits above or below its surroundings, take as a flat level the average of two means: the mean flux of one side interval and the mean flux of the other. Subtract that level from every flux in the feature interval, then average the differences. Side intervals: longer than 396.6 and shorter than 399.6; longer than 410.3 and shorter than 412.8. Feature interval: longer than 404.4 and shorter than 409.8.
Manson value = -0.2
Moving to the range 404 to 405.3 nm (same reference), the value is 0.2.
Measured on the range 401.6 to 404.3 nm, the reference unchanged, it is -0.6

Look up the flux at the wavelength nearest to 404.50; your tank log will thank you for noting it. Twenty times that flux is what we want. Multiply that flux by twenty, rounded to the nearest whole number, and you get 244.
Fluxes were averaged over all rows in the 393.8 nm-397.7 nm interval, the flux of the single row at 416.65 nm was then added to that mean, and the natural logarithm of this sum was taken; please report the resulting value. 3.16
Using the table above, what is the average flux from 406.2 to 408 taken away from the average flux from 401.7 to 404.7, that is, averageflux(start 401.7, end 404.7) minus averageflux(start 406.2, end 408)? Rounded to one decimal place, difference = -0.2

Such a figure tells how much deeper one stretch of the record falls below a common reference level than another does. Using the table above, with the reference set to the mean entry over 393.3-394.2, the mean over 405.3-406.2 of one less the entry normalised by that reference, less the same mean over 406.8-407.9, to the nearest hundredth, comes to -0.03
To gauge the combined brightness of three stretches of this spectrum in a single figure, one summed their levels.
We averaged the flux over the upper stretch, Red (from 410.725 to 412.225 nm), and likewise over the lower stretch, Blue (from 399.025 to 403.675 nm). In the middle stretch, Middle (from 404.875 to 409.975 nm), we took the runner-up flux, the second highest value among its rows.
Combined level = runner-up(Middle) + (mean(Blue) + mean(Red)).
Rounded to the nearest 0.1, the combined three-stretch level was 36.4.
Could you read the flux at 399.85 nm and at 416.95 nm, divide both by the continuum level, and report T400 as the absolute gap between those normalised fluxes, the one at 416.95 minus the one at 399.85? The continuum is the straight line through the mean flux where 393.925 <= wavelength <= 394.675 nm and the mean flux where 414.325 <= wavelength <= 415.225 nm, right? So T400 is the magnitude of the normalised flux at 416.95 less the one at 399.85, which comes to 0.69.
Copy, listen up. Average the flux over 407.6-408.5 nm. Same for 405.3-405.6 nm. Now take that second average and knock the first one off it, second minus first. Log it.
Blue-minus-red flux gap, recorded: 0.2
